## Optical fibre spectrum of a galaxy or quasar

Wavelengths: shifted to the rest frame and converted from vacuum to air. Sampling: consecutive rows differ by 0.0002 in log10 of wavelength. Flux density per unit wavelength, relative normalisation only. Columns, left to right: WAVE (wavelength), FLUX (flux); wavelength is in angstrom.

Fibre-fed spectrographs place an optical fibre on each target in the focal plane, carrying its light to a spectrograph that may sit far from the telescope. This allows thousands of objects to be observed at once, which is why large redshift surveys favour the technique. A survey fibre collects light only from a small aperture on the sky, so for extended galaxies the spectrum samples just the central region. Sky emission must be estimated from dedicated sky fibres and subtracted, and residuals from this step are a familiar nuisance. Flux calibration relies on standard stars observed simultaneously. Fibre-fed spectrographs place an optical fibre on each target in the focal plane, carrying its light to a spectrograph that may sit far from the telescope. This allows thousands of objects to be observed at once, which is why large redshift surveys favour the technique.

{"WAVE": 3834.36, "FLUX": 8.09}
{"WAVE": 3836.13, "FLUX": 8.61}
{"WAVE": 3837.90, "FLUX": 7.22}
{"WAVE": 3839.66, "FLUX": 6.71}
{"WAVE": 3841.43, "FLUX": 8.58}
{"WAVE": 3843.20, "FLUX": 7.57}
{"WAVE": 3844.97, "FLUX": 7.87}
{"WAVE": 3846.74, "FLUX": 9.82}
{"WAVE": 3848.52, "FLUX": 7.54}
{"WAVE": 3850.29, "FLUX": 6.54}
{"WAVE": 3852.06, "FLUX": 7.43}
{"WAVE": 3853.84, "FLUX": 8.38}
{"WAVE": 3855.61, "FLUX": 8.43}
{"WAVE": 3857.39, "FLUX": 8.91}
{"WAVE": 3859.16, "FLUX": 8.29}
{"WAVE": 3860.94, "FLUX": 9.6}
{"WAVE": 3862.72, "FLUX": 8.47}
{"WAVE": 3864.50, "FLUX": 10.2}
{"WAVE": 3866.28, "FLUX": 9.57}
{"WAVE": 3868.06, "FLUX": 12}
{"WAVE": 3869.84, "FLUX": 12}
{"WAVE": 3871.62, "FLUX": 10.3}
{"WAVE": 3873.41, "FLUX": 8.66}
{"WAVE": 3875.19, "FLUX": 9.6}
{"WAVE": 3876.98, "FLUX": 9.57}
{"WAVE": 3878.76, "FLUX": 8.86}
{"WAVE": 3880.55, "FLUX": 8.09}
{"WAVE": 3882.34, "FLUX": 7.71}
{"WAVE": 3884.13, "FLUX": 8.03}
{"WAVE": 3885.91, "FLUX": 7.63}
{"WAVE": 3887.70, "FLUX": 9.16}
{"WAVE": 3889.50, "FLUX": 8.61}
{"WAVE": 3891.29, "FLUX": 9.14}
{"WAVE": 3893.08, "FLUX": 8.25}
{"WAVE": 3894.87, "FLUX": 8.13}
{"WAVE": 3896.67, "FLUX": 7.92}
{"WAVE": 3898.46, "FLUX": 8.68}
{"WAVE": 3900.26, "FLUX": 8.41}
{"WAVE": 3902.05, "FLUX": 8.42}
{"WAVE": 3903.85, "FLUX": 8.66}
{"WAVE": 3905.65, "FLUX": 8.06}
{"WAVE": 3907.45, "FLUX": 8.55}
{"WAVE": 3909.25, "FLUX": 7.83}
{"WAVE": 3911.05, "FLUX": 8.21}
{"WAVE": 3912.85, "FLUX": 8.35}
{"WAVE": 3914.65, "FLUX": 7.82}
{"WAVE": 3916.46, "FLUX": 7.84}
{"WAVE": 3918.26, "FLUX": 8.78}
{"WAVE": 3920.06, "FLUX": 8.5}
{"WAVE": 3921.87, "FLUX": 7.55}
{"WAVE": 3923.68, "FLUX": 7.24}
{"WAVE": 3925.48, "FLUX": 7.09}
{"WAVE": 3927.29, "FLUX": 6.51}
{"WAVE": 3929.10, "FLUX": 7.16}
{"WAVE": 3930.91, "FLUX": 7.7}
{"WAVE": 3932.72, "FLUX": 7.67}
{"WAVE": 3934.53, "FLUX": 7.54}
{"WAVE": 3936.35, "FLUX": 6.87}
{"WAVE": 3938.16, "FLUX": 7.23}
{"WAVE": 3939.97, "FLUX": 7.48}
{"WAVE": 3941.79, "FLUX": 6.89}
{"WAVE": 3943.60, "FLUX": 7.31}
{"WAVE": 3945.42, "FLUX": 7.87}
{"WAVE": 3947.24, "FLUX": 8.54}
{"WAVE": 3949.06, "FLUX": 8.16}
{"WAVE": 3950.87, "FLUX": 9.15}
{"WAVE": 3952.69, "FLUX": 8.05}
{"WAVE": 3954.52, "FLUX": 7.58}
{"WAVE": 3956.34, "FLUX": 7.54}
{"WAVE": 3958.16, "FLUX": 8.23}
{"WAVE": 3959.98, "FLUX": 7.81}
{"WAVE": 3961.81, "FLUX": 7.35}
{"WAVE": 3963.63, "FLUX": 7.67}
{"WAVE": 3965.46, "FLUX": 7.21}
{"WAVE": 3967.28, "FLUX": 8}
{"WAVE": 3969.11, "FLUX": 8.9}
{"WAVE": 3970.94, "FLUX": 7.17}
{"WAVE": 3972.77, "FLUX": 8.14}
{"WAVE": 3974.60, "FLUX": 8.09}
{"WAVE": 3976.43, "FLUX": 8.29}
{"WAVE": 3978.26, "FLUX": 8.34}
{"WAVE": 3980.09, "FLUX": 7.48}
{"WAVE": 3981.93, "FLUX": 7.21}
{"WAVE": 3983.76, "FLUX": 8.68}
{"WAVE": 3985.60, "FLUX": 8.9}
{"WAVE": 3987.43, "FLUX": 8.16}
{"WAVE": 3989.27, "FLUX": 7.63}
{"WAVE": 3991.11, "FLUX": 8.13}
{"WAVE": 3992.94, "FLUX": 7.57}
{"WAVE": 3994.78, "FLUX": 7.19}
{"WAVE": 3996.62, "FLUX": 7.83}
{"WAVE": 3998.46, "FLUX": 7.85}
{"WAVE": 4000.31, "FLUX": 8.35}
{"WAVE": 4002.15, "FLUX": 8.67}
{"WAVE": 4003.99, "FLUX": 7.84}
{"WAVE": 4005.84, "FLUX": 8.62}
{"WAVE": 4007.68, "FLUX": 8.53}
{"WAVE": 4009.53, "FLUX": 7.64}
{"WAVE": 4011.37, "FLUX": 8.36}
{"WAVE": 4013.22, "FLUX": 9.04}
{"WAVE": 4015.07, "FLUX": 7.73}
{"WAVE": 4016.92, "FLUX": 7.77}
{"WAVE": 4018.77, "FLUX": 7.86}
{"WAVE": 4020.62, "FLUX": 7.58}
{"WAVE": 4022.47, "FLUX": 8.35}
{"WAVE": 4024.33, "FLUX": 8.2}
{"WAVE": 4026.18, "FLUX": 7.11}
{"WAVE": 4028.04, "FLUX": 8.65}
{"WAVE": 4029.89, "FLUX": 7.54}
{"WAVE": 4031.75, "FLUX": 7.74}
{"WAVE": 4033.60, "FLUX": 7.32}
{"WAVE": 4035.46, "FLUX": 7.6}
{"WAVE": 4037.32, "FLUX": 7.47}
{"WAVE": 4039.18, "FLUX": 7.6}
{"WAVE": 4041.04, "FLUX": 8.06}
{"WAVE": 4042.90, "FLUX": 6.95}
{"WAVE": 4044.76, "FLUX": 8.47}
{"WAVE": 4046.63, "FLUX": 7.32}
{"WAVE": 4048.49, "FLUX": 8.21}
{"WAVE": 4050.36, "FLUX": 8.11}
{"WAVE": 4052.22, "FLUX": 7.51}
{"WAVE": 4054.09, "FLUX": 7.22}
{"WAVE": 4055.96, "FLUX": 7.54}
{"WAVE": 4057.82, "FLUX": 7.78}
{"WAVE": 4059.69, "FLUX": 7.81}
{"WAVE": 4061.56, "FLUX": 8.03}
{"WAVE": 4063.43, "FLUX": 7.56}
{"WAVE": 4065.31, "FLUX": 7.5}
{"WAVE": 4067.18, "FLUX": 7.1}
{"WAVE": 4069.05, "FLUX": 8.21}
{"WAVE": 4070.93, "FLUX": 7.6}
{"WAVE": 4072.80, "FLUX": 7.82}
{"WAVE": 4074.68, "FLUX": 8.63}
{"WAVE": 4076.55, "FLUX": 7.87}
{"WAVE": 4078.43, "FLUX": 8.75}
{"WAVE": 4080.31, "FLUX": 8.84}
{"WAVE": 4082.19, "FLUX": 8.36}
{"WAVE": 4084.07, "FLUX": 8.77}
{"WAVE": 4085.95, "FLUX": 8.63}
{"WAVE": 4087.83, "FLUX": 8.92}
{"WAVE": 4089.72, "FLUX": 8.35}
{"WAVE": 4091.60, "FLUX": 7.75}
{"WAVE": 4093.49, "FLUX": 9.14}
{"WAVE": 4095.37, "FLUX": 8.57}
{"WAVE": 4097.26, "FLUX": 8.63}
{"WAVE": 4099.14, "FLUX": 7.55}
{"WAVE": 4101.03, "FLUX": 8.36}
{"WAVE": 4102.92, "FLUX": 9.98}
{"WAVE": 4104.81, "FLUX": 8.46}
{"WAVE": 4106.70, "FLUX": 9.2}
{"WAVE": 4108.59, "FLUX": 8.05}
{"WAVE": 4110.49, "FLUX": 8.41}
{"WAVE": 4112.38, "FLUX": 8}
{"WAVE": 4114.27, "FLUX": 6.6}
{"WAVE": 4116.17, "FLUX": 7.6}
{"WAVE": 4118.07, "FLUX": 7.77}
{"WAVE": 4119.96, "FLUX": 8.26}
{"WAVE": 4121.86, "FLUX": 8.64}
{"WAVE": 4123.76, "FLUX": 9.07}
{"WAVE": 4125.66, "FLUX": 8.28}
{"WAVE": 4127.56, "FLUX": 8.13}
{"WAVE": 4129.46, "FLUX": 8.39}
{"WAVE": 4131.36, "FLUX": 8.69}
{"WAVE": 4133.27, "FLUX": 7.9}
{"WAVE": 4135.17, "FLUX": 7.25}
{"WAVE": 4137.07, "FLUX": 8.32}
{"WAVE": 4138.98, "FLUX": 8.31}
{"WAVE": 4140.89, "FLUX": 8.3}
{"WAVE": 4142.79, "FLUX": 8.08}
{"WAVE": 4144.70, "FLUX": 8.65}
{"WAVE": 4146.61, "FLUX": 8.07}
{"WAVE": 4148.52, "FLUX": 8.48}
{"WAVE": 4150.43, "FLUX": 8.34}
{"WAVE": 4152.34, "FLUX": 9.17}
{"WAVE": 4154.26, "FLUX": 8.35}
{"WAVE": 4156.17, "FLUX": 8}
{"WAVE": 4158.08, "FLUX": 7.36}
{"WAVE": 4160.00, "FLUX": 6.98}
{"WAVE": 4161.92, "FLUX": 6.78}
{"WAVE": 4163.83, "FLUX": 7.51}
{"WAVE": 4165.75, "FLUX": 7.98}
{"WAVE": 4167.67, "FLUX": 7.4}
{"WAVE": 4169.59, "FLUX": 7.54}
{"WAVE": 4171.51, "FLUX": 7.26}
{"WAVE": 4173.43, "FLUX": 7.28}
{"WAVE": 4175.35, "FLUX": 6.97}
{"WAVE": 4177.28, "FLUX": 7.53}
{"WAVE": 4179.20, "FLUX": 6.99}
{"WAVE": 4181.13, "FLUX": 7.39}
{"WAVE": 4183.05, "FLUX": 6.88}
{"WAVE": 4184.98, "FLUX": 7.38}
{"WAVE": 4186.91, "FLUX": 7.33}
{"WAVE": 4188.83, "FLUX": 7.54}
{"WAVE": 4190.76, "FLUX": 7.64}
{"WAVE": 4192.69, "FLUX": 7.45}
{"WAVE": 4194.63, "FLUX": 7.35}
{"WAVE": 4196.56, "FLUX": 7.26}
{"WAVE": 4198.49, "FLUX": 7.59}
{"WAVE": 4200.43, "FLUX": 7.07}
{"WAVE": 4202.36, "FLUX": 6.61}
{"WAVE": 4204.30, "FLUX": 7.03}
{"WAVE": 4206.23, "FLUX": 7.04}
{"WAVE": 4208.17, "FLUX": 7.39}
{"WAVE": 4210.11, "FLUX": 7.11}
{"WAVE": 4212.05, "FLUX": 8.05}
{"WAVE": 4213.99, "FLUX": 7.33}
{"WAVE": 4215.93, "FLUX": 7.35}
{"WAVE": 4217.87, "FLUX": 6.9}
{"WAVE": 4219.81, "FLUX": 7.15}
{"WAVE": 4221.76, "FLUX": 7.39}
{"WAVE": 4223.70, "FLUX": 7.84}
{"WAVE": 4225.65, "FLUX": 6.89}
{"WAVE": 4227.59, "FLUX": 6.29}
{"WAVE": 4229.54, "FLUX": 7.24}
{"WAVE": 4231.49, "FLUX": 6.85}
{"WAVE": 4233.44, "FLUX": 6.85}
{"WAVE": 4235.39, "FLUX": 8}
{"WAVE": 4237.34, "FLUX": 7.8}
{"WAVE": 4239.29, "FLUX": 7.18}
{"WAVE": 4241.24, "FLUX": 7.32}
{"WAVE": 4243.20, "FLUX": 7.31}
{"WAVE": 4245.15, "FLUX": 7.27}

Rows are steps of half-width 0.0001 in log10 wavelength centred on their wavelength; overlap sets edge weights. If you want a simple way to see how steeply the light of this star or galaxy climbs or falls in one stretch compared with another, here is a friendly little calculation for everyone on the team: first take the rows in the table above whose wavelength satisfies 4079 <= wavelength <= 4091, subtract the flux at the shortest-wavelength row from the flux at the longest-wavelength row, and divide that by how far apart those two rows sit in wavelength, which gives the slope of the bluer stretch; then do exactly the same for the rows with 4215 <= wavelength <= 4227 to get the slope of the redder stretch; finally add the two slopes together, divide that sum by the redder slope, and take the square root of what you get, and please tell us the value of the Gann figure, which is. 1.4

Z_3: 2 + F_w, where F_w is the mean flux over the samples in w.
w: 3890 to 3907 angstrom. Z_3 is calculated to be 10.4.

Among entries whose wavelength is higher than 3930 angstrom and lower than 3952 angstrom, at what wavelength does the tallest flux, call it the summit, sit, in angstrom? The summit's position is 3950.87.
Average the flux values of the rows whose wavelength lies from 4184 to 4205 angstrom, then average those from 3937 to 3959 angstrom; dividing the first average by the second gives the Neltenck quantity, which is 0.93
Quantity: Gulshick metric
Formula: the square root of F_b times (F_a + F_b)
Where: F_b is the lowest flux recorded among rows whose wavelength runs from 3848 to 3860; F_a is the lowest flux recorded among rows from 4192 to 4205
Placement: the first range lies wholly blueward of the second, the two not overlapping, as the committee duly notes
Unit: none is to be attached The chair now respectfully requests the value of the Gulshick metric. 9.3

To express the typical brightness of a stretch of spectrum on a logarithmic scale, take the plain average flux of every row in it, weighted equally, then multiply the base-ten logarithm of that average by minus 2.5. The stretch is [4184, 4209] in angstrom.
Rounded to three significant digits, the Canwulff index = -2.16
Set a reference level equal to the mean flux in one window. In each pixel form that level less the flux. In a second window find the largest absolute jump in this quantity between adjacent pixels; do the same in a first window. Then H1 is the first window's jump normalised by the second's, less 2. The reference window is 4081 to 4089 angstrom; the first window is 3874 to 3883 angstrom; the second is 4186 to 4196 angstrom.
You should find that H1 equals 1.7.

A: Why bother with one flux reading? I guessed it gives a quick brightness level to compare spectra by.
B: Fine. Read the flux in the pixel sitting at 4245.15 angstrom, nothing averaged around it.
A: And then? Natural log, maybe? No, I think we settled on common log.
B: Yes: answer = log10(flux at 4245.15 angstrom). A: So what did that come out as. 0.86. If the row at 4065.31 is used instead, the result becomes 0.88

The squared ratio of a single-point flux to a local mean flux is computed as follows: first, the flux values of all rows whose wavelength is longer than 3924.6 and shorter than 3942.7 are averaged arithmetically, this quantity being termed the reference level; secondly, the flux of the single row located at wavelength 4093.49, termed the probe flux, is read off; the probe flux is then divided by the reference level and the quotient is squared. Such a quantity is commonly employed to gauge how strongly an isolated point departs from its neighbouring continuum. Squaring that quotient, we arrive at 1.6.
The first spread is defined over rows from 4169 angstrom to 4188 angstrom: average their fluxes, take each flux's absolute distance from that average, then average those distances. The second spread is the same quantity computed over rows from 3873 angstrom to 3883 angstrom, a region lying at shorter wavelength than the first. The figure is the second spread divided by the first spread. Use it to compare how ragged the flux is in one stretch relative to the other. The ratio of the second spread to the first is 3.22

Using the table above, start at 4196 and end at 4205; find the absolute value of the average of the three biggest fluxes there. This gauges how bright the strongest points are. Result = 7.3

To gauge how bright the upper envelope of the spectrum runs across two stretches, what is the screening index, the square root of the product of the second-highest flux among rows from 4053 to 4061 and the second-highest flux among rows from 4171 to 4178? 7.5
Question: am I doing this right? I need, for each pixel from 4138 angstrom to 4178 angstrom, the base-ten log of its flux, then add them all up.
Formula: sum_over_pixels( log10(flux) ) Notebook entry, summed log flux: 19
